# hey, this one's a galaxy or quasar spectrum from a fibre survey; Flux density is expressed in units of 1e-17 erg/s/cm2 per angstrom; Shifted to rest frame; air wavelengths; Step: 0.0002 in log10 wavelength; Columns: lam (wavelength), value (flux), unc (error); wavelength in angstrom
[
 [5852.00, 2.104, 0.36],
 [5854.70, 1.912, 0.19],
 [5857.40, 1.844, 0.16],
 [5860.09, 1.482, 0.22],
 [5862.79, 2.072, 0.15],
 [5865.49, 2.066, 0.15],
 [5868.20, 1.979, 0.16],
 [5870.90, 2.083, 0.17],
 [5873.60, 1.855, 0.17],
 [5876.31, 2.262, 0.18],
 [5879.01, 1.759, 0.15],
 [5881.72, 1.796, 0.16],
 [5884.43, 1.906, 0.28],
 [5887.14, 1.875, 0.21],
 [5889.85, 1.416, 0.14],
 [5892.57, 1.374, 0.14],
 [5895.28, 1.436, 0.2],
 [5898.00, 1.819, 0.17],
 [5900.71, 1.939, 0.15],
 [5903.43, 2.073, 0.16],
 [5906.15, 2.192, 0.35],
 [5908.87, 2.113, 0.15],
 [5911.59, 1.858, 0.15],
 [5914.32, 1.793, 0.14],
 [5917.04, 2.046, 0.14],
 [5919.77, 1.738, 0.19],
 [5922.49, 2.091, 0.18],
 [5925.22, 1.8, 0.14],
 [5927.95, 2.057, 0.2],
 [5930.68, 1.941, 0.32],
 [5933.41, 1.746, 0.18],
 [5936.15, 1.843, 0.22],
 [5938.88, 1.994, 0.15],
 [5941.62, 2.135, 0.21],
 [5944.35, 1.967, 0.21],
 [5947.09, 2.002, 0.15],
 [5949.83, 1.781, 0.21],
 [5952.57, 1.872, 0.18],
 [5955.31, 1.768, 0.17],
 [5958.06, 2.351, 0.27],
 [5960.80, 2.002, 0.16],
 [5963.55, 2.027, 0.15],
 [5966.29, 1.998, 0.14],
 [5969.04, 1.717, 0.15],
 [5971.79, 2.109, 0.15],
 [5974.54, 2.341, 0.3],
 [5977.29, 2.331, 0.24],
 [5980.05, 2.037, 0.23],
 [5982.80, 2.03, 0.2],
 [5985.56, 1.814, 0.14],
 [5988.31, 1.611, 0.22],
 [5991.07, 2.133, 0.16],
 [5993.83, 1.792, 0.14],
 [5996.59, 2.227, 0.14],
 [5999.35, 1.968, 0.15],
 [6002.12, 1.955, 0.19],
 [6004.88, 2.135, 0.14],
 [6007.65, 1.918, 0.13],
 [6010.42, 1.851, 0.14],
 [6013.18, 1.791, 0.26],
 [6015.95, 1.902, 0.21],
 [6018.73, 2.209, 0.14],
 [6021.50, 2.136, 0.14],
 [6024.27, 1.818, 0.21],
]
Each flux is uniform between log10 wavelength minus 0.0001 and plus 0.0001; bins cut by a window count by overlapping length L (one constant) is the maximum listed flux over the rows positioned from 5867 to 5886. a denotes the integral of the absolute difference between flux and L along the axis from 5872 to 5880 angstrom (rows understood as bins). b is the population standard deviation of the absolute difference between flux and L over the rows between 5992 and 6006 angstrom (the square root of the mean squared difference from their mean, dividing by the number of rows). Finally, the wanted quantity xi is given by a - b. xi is 2.2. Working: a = 2.3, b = 0.15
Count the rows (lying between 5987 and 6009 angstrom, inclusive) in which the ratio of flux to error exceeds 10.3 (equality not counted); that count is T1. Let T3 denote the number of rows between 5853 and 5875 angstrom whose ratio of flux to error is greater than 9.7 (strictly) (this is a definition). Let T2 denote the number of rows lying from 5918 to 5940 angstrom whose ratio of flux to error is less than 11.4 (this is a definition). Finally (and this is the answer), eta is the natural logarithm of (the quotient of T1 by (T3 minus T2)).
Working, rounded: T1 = 6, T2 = 5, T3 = 7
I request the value 1.1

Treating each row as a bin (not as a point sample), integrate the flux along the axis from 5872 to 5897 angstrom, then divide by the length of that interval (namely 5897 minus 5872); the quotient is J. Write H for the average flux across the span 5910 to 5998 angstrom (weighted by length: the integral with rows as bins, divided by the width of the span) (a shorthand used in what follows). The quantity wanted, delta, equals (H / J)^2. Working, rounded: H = 1.97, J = 1.746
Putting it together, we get 1.27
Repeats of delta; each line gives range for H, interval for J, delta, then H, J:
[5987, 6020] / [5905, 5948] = 1.00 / 1.96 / 1.956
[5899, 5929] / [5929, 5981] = 0.97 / 1.97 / 1.998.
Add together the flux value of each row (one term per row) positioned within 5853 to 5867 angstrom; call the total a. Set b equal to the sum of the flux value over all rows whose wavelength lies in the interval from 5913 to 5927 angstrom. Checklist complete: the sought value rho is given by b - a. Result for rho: 0.09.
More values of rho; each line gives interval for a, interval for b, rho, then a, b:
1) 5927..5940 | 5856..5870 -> -0.14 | 9.58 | 9.4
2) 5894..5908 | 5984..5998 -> 0.12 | 9.46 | 9.6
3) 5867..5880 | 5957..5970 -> 0.16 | 9.94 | 10.1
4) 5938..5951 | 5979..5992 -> -0.25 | 9.88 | 9.6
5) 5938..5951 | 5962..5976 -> 0.31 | 9.88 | 10.2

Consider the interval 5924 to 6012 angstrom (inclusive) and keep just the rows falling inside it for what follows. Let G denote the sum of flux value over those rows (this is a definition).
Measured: 63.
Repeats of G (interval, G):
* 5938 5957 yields 14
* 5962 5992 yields 22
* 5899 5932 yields 24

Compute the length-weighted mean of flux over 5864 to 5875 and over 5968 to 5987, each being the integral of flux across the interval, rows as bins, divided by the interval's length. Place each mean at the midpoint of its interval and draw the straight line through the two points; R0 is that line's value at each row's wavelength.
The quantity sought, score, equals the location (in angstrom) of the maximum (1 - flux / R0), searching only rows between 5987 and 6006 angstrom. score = 5988.31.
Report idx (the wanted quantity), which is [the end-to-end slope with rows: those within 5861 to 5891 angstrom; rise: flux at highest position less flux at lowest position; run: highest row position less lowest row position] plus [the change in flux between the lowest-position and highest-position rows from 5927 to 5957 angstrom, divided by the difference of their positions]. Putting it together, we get -0.035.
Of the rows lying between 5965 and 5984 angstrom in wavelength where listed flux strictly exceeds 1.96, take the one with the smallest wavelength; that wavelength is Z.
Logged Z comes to 5966.29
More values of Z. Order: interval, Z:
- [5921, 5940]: 5922.49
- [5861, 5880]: 5862.79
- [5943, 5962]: 5944.35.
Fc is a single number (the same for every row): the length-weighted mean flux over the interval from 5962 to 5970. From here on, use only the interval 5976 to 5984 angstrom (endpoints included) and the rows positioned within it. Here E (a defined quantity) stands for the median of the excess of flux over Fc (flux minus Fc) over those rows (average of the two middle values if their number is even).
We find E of 0.11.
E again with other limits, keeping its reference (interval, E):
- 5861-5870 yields 0.14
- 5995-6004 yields 0.04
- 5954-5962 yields 0.08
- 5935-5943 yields 0.07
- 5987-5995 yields -0.13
